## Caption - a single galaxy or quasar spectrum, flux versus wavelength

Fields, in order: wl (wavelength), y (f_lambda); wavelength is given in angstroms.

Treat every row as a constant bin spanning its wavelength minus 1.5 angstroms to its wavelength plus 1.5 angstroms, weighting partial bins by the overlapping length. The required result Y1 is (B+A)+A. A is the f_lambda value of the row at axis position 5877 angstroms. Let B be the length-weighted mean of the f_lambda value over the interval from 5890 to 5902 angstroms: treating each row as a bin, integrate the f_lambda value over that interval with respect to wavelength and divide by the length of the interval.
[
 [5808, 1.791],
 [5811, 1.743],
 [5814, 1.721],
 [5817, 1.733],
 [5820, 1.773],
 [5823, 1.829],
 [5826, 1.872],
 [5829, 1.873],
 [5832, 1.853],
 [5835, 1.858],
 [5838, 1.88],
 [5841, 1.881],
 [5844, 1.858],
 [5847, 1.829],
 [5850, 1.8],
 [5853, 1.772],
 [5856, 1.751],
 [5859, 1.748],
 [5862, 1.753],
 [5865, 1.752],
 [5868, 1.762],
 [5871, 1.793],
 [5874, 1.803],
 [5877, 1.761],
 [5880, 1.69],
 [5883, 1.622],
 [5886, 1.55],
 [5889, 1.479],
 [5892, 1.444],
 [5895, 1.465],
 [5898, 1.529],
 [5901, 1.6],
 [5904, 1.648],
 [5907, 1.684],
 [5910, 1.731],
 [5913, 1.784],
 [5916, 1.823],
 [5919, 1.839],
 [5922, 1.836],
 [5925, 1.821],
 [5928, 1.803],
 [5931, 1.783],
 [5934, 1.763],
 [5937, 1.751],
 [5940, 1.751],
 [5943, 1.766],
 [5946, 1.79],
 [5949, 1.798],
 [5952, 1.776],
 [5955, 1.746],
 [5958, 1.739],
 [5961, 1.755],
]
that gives 5.0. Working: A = 1.761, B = 1.504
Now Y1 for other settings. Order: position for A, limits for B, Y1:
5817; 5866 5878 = 5.2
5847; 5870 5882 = 5.4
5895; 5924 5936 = 4.7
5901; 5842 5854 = 5.0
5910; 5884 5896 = 5.0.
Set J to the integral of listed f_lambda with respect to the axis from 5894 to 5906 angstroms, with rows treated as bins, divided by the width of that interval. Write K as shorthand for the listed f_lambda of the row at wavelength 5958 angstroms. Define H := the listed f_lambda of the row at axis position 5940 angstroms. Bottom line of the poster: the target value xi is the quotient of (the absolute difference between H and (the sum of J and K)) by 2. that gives 0.78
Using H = 1.751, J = 1.57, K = 1.739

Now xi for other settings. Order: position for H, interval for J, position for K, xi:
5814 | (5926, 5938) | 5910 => 0.89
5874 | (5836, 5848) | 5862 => 0.91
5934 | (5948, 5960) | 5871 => 0.90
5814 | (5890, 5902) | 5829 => 0.83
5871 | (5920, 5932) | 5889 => 0.75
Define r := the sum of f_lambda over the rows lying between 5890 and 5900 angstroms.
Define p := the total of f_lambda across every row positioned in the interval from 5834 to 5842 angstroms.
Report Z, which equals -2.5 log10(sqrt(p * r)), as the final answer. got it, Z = -1.75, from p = 5.62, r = 4.4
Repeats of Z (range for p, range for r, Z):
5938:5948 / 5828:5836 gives -1.84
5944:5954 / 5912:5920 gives -1.83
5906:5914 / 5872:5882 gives -1.80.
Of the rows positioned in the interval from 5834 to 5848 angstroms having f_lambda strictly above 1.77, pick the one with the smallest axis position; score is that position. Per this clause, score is 5835 angstroms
